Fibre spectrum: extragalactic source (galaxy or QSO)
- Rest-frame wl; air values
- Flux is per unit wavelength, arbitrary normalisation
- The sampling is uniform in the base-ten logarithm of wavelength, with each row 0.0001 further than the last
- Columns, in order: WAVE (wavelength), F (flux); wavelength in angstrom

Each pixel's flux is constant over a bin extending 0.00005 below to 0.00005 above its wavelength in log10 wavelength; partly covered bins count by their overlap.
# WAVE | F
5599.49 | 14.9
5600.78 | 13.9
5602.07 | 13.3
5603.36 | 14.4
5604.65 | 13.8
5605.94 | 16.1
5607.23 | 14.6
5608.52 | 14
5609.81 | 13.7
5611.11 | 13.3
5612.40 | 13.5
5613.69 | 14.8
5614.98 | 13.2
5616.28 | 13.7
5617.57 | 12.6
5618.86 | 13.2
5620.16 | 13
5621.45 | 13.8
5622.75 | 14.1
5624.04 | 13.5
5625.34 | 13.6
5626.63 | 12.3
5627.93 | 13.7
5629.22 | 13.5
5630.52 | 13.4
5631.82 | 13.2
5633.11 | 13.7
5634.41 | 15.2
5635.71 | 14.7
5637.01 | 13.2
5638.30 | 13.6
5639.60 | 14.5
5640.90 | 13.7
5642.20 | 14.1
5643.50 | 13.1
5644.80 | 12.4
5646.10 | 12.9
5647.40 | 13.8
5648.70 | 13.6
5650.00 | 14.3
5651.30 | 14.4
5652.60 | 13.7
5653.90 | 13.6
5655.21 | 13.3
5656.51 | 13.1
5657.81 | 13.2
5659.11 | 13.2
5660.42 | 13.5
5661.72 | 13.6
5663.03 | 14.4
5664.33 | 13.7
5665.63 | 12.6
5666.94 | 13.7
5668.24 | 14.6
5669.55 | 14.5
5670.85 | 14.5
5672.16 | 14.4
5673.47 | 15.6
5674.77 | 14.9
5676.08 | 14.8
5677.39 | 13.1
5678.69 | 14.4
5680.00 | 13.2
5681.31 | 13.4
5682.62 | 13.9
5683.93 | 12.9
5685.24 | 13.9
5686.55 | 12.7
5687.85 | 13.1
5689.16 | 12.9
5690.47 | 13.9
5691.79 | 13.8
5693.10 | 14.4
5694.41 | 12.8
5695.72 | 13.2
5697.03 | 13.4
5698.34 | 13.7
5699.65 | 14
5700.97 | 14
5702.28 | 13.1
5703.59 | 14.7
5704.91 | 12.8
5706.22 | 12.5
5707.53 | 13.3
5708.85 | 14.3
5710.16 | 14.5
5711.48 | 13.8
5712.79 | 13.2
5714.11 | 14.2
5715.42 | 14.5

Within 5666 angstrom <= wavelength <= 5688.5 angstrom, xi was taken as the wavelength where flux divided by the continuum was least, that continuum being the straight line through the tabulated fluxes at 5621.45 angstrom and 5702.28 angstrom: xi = 5686.55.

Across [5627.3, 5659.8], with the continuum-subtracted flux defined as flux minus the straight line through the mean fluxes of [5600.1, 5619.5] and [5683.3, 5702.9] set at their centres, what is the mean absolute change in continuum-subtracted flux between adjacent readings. 0.52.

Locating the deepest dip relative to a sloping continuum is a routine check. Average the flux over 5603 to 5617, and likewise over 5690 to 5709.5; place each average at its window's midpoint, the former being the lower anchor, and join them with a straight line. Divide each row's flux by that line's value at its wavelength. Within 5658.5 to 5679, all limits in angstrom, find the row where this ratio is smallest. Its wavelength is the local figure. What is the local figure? 5665.63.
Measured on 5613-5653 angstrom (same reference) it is 5626.63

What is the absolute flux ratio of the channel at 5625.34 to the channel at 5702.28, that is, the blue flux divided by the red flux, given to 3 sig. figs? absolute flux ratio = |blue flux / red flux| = 1.04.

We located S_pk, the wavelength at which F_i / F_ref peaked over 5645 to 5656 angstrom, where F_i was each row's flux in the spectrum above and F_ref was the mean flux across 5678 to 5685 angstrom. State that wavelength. 5651.30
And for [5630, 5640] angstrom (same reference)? 5634.41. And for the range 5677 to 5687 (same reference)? 5678.69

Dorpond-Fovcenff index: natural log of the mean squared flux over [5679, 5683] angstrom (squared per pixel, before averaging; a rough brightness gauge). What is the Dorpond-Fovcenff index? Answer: 5.21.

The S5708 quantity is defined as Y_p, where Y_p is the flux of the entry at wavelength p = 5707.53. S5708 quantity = 13.3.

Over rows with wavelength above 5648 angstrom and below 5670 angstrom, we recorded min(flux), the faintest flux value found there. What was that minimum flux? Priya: 12.6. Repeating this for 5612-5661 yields 12.3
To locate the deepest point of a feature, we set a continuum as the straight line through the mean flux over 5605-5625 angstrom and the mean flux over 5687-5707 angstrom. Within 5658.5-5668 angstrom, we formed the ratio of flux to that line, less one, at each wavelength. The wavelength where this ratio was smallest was 5665.63 angstrom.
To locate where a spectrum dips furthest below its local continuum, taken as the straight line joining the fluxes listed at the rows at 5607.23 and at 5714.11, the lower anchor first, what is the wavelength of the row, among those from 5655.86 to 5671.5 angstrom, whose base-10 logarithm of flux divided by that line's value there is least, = 5665.63 angstrom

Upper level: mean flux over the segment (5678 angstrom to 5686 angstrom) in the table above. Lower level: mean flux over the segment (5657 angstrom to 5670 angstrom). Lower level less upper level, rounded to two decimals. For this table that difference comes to 0.08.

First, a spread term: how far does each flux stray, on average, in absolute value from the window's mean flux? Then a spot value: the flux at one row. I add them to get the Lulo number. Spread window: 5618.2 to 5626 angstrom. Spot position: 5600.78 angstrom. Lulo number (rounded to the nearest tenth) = 14.2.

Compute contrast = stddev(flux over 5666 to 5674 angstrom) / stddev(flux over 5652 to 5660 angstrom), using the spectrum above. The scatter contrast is 2.51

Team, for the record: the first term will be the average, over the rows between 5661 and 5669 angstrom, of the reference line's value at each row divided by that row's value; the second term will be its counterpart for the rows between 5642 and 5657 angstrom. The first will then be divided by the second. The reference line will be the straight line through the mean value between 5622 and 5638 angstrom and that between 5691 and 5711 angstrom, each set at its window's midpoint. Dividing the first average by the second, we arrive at 0.98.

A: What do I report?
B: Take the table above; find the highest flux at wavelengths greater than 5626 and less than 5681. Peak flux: 15.6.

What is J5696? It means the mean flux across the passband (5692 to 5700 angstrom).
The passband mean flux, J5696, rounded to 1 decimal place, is 13.6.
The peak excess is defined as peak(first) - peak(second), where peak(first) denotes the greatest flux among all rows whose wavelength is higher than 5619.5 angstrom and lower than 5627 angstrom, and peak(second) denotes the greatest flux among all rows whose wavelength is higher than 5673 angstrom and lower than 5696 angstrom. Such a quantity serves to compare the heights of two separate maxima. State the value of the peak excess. -1.5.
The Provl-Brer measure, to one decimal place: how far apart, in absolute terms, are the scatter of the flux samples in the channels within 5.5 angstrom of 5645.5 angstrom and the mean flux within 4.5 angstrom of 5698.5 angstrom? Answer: 12.9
